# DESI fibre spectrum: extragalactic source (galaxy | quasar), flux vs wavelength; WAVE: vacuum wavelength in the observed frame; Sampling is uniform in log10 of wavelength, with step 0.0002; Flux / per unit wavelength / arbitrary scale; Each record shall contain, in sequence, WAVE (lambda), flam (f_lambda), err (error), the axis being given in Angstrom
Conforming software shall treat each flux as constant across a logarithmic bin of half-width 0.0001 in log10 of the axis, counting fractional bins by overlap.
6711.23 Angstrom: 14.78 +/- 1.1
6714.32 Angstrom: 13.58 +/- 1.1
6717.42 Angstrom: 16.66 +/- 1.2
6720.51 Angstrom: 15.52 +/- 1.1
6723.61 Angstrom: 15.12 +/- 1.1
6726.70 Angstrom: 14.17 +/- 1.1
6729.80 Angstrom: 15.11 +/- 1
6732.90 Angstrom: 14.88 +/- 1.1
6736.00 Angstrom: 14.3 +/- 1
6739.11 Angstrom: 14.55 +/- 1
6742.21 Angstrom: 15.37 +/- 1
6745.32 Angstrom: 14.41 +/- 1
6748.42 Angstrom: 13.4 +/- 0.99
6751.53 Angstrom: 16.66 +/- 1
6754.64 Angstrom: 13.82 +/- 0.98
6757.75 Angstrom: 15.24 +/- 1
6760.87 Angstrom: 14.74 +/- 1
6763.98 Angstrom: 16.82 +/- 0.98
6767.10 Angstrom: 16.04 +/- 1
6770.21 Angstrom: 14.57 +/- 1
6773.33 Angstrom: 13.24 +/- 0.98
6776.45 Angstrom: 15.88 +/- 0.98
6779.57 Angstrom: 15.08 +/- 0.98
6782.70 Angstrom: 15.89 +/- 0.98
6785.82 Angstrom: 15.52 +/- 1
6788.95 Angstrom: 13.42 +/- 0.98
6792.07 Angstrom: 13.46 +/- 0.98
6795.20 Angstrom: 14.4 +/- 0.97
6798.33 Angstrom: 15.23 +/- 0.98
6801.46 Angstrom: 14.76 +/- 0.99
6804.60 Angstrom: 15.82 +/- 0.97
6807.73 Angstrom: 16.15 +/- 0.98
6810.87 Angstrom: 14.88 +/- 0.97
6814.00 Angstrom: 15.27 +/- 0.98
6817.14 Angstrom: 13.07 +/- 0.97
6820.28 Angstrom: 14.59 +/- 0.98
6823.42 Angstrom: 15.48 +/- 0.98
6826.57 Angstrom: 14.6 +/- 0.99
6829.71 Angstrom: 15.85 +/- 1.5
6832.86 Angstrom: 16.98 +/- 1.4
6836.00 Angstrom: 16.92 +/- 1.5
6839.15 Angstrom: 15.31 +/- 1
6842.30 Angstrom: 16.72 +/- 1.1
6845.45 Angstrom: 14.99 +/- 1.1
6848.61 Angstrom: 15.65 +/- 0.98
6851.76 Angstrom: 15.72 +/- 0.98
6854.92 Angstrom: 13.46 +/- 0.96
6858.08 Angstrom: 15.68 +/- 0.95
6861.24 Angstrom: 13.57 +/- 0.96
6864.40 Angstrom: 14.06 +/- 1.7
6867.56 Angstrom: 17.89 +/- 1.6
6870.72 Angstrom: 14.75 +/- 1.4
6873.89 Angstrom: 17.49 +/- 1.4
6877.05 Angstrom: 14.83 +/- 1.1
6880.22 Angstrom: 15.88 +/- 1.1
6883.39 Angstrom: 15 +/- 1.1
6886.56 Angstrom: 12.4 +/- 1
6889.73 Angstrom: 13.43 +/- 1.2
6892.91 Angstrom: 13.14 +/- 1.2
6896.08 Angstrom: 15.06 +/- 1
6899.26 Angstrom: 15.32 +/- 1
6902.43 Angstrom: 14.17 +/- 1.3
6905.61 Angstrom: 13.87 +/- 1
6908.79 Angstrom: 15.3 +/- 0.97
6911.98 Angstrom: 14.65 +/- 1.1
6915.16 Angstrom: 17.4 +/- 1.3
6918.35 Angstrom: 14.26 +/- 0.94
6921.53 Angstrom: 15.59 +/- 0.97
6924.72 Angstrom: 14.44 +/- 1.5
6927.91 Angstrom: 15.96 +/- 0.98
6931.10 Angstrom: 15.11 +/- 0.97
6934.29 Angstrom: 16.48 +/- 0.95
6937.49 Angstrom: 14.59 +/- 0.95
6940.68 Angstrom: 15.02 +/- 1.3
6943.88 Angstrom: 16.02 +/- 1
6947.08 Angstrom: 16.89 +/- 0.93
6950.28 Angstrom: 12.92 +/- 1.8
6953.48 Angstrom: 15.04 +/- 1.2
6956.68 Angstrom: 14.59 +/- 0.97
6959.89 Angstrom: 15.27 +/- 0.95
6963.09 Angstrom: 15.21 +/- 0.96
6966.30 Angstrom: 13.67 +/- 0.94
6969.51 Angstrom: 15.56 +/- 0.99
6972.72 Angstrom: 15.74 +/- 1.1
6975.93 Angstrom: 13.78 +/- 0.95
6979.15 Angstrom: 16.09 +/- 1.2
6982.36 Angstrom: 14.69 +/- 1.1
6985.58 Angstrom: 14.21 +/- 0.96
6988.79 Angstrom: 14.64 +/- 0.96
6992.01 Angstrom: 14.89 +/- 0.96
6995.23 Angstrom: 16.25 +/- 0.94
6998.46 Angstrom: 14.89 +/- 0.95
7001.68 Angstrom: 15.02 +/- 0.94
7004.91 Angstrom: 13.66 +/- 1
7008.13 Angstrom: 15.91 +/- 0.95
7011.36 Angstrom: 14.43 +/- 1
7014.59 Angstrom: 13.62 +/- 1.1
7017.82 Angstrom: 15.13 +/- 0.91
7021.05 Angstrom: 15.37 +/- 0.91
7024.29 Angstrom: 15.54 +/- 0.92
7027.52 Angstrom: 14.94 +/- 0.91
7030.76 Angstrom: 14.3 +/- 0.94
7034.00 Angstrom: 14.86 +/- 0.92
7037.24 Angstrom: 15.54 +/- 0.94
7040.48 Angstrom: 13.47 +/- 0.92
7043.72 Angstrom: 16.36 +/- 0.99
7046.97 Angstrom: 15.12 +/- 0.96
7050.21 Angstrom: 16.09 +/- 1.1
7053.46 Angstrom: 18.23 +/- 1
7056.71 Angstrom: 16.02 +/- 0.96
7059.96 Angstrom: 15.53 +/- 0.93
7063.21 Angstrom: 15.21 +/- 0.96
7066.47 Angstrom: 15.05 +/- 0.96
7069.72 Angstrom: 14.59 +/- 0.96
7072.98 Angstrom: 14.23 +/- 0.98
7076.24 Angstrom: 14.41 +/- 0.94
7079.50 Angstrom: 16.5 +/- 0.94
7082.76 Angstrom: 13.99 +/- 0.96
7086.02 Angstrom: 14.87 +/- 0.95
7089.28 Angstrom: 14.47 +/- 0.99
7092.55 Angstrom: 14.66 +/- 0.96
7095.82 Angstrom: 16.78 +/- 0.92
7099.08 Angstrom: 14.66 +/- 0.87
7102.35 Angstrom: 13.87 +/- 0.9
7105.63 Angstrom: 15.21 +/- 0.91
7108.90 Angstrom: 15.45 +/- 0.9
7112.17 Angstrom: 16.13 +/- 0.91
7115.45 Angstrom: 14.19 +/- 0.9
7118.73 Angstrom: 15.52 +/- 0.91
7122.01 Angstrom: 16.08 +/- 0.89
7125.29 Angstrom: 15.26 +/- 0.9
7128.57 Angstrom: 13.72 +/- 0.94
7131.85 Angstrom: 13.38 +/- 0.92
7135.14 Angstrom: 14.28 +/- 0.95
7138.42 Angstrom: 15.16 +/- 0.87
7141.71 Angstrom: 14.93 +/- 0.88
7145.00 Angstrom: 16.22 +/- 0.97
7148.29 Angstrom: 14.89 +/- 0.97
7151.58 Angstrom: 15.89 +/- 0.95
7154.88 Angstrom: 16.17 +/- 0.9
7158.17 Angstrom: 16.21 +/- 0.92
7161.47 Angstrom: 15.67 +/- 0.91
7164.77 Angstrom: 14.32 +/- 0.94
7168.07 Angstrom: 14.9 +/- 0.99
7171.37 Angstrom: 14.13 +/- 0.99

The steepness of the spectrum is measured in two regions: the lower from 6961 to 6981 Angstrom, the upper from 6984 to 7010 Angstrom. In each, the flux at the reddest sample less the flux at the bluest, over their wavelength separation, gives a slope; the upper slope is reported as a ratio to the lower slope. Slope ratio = 1.4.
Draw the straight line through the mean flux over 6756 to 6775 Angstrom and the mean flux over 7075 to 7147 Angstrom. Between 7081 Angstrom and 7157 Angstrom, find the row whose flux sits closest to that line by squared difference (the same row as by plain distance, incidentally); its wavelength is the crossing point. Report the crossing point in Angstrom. 7141.71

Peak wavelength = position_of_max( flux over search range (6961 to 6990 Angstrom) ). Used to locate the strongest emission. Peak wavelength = 6979.15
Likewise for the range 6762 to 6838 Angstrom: 6832.86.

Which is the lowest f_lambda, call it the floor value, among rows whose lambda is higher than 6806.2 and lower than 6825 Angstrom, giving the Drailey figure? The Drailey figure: 13.07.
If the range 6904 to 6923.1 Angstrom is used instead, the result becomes 13.87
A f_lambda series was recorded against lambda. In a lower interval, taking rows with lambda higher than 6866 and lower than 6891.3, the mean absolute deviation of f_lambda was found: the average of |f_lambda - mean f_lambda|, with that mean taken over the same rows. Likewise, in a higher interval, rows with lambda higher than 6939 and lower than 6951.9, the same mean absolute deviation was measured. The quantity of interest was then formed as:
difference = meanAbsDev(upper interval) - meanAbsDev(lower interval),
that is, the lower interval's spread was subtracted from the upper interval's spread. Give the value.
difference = -0.17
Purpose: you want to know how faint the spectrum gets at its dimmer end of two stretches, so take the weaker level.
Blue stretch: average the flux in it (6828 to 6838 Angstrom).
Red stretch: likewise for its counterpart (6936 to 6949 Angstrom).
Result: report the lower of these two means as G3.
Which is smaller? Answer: 15.6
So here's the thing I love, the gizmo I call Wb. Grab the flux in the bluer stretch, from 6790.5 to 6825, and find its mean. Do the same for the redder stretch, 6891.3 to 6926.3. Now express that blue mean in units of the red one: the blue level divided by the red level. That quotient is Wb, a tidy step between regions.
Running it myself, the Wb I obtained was 1.00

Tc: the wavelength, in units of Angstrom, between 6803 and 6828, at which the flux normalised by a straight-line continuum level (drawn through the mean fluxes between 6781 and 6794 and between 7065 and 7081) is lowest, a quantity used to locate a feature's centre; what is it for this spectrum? 6817.14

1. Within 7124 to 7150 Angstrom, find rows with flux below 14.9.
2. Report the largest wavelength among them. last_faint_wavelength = 7148.29 Angstrom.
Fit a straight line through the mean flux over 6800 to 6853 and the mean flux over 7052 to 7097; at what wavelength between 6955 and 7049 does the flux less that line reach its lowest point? 7040.48 Angstrom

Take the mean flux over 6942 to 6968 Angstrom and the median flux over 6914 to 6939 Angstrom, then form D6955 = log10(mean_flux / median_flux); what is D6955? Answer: -0.011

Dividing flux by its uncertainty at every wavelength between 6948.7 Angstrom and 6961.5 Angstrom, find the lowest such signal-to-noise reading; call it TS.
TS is 7.2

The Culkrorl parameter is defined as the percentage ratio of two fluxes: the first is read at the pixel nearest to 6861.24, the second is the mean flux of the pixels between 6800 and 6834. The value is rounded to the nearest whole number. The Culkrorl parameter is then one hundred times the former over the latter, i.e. 89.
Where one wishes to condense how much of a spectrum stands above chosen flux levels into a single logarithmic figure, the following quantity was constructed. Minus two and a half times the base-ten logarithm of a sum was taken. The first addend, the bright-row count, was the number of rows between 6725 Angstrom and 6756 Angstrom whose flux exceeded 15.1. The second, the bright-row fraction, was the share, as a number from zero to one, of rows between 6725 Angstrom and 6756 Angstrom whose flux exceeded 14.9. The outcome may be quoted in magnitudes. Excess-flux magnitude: -1.3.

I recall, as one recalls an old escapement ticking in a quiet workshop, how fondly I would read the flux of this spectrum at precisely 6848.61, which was 15.65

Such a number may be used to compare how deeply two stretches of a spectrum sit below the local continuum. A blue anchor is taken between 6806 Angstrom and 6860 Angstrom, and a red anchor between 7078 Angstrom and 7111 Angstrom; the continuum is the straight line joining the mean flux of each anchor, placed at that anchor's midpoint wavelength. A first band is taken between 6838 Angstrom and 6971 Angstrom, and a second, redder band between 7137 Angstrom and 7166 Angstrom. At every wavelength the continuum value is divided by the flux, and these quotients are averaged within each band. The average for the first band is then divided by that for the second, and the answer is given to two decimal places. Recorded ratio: 1.06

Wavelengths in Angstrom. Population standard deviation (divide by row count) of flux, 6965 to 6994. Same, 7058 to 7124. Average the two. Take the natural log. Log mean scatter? -0.21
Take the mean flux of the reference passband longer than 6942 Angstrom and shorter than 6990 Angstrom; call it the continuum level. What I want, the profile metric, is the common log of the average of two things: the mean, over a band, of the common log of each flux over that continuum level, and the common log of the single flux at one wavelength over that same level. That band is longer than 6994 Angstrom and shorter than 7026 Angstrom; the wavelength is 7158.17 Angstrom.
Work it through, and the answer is -1.8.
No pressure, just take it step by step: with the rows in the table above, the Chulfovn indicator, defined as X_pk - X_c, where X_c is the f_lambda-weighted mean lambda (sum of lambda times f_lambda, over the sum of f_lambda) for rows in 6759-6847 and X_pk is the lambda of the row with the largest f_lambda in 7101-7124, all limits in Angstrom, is 308.7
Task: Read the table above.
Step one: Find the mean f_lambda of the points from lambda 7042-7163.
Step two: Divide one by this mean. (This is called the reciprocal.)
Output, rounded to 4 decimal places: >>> 0.0655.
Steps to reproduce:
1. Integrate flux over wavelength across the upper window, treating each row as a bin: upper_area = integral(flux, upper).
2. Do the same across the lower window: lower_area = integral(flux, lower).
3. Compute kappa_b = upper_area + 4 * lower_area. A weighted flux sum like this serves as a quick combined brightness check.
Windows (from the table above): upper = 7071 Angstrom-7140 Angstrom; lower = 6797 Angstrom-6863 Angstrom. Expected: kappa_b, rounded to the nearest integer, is 5058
